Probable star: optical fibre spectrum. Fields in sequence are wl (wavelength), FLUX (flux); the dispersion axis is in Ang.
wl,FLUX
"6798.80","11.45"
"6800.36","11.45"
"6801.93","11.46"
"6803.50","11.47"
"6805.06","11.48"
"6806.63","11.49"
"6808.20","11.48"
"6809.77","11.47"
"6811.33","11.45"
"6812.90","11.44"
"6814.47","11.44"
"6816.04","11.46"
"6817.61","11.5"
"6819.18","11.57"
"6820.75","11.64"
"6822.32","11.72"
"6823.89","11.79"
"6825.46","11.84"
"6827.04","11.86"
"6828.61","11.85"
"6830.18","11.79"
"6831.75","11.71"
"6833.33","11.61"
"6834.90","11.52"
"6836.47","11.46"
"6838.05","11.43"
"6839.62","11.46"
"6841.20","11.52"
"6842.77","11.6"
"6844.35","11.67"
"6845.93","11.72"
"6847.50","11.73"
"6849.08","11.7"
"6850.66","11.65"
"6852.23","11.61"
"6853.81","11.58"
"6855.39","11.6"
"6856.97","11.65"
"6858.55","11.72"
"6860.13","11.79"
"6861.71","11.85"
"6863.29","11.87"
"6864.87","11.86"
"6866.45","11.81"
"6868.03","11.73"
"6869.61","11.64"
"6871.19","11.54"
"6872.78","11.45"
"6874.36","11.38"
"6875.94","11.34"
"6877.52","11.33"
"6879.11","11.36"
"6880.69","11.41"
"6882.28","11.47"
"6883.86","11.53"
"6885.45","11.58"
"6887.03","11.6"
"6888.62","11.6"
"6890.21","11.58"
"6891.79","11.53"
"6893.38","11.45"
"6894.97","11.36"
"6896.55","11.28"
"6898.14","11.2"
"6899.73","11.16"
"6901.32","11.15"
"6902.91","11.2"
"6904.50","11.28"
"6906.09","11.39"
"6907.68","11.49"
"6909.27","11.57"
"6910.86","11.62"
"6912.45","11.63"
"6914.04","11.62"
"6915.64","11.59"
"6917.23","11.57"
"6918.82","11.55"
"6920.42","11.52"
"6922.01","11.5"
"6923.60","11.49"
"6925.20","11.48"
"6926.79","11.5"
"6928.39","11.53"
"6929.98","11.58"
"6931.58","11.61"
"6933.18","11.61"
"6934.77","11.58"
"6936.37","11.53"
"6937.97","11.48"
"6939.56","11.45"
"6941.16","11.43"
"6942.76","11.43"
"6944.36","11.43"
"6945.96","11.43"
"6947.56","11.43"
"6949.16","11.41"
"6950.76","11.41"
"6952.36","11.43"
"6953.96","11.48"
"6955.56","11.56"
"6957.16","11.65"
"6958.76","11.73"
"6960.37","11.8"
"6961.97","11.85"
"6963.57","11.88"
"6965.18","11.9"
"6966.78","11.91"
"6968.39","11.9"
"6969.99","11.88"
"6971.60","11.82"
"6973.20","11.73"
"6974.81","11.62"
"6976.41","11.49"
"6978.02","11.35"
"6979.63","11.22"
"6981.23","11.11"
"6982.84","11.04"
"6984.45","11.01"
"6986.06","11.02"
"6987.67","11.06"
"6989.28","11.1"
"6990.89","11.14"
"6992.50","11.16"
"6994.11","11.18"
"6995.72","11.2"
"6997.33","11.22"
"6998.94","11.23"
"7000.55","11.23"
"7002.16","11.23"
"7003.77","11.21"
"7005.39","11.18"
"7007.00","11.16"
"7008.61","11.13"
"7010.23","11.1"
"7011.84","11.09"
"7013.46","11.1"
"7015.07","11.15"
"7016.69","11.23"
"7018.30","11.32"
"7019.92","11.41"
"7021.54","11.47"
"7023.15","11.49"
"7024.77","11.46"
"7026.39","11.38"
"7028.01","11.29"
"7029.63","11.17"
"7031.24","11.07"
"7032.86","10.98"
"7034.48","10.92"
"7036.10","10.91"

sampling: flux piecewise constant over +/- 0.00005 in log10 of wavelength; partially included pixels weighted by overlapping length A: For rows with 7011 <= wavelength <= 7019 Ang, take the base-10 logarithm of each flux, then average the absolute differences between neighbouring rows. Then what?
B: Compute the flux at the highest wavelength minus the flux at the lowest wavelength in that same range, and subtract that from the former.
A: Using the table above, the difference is -0.23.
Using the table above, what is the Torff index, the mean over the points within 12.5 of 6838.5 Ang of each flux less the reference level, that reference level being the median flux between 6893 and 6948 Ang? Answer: 0.15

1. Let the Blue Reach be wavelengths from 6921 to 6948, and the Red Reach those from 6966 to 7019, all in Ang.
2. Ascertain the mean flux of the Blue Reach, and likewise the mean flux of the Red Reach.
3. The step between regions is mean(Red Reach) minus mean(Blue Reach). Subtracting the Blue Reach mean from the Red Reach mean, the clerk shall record -0.21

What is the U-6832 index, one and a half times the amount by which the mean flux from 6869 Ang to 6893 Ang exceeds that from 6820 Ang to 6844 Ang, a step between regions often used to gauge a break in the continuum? -0.25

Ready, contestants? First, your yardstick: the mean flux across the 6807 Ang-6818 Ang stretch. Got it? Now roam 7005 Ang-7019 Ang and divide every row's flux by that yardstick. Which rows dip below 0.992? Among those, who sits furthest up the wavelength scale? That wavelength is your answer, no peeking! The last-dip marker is 7018.30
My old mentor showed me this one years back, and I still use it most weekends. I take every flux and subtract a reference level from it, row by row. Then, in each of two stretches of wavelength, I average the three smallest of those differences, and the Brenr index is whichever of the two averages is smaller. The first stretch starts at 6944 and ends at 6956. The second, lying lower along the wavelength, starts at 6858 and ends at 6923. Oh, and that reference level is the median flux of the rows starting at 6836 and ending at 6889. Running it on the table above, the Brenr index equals -0.43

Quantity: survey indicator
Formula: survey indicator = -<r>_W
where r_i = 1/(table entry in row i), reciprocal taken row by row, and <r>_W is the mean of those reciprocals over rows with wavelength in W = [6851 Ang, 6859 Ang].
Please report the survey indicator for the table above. -0.0860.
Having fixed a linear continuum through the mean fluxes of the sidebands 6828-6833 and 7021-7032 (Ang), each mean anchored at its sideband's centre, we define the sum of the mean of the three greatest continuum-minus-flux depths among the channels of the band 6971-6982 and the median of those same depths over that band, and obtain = 0.17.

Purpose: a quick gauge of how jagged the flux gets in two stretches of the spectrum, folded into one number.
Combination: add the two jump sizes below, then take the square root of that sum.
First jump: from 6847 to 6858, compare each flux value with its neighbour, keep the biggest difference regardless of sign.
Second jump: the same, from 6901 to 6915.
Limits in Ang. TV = 0.400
